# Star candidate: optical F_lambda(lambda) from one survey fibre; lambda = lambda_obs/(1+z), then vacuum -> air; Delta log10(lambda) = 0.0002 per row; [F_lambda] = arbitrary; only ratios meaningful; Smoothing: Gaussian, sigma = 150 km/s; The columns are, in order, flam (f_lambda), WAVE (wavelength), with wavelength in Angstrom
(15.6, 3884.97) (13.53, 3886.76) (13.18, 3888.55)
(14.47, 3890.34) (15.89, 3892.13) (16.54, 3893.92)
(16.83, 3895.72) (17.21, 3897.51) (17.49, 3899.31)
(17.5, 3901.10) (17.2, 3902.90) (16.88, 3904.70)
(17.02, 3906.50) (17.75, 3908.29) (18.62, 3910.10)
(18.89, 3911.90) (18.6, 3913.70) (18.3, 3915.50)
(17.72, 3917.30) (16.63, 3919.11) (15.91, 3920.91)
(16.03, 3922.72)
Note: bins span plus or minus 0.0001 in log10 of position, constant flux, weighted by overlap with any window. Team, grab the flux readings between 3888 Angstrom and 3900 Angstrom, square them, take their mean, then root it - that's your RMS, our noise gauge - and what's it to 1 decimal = 16.0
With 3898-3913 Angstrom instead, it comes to 17.7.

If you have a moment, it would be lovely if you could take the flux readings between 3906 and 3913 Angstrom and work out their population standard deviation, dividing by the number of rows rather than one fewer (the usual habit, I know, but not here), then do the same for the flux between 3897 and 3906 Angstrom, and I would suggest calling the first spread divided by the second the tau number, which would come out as 3.2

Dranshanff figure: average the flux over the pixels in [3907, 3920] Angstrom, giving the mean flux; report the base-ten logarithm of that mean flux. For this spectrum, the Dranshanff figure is 1.26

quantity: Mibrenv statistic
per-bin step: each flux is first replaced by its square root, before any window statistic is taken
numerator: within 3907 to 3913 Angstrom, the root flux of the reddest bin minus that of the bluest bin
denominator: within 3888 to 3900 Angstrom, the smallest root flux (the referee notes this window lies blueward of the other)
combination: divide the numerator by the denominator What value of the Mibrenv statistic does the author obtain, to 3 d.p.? 0.037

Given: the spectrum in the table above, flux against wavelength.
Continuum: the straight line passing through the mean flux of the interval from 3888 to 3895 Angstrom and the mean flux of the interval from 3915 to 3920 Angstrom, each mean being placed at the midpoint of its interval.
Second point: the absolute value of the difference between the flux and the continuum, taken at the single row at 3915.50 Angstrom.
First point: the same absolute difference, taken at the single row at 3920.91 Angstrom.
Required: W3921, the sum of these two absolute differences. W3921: 2.9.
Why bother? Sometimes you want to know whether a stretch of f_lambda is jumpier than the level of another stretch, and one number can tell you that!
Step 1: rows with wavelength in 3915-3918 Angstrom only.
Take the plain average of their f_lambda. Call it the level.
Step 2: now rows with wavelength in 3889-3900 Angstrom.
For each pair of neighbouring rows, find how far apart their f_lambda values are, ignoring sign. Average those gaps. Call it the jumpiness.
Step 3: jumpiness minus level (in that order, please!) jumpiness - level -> -17.4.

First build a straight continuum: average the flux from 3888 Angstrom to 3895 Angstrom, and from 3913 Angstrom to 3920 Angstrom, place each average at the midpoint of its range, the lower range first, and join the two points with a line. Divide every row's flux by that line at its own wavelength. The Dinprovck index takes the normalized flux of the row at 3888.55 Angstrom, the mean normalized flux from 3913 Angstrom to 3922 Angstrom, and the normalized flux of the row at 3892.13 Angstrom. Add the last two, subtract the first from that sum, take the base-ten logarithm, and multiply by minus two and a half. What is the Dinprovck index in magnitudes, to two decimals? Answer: -0.13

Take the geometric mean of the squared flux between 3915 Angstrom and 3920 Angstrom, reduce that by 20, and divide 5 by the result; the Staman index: 0.0174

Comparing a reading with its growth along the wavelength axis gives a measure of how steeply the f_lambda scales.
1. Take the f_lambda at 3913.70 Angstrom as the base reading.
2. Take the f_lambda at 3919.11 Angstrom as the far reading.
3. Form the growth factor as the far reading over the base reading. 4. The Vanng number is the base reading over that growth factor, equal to 20.8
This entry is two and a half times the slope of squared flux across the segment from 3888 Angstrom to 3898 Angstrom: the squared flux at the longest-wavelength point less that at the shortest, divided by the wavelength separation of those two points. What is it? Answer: 34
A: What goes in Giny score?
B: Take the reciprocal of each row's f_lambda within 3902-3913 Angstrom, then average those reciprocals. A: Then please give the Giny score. 0.0565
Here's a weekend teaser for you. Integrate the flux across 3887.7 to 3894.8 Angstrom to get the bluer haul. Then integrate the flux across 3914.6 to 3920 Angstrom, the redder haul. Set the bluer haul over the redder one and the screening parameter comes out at 1.1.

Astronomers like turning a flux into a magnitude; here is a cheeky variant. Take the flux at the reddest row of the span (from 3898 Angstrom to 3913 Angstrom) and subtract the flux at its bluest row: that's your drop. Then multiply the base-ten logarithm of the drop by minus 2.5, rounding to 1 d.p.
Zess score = -0.4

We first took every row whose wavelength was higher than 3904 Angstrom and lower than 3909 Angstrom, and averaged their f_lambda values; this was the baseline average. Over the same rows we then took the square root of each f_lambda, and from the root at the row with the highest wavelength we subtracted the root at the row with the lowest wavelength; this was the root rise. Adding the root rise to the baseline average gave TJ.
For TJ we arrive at 17.3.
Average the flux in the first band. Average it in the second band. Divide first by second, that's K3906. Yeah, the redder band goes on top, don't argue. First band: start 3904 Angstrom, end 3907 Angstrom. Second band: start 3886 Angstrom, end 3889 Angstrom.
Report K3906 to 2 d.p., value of 1.27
